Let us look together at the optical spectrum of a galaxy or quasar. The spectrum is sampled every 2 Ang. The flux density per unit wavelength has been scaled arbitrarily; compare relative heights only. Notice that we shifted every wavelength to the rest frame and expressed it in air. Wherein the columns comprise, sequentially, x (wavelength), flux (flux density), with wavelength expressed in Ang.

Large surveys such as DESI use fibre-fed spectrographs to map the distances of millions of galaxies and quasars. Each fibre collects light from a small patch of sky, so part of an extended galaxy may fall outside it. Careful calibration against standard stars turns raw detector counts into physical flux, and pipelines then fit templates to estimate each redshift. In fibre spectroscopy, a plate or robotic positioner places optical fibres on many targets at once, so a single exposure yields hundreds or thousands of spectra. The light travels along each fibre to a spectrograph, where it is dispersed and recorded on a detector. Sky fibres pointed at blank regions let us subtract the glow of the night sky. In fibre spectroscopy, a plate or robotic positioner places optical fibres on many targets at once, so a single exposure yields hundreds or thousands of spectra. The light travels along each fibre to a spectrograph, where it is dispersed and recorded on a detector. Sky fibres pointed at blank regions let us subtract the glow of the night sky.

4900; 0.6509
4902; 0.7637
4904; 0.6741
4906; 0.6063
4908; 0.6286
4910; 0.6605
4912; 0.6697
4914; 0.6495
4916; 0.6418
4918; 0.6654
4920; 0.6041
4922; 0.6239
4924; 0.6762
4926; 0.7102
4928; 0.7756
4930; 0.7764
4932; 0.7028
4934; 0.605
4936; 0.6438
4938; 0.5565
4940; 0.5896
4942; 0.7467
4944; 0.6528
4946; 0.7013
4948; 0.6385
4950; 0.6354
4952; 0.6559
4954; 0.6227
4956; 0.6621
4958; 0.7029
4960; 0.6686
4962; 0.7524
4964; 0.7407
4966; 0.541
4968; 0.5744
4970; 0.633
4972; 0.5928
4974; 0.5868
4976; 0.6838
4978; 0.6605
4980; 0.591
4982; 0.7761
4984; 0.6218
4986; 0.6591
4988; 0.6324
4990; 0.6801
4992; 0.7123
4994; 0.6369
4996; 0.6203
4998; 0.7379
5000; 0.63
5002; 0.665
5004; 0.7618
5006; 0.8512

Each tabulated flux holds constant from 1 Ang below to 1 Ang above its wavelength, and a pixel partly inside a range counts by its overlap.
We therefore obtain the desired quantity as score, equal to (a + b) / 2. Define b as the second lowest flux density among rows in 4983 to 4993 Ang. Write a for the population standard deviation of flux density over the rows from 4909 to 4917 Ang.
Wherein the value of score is 0.322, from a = 0.011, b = 0.6324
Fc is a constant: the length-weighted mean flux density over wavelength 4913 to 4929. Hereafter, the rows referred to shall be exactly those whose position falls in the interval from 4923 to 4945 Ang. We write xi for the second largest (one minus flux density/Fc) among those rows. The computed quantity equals 0.118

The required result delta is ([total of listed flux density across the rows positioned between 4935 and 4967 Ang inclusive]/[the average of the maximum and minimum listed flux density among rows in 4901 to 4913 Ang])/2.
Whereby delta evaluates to 8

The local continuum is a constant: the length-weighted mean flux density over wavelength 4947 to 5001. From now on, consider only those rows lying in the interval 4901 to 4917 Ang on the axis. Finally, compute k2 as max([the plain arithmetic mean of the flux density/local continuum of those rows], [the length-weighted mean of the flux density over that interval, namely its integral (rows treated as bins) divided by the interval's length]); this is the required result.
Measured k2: 1.012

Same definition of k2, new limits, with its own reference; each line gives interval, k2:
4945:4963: 1.027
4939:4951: 1.011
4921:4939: 1.032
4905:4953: 1.008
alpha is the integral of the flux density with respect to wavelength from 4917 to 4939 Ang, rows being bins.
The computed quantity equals 14.7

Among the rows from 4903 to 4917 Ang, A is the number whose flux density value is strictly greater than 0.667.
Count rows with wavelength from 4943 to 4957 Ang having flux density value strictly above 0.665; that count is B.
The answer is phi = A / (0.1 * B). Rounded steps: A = 2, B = 1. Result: 20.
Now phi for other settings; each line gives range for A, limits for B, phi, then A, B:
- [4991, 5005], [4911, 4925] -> 10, 3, 3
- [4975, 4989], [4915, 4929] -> 5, 2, 4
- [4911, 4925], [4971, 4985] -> 10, 2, 2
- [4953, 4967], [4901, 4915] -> 13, 4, 3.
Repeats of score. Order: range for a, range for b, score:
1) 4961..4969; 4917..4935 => 0.350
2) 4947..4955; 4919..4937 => 0.308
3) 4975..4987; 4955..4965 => 0.363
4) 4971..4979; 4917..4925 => 0.333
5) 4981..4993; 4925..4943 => 0.321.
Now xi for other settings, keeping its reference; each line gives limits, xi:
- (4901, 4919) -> 0.059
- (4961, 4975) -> 0.141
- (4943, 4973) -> 0.141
